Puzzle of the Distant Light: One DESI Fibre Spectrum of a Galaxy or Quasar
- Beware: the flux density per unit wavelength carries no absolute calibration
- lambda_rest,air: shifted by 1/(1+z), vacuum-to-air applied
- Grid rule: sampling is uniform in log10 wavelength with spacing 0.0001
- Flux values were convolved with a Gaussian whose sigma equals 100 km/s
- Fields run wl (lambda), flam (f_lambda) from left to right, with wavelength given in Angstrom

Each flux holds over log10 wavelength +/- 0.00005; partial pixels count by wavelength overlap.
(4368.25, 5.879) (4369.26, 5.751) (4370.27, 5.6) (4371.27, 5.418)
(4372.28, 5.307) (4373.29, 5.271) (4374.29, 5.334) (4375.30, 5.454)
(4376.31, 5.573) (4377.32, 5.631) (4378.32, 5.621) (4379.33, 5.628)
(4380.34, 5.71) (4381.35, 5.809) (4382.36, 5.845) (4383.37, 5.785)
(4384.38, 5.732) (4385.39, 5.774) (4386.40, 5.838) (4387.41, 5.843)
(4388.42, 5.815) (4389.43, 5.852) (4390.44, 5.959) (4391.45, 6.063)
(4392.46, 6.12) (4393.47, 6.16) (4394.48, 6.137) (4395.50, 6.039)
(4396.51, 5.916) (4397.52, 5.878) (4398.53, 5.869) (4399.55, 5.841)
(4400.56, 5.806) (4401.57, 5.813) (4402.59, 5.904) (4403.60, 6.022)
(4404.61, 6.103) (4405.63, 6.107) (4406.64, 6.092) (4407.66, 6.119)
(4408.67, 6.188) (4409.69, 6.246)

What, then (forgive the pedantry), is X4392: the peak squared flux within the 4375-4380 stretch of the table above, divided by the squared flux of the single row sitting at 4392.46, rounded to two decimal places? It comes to 0.85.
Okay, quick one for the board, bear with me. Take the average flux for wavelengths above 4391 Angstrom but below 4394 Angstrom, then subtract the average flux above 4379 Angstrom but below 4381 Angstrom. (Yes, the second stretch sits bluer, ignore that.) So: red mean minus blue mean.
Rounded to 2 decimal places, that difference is 0.45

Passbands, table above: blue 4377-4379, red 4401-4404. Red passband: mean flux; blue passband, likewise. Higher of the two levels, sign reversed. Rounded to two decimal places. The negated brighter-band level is -5.91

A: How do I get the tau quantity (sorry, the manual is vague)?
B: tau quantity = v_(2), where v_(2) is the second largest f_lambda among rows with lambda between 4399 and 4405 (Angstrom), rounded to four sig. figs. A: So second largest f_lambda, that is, 6.022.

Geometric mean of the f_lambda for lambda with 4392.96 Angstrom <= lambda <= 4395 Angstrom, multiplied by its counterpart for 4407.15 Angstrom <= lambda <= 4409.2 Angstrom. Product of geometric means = 37.8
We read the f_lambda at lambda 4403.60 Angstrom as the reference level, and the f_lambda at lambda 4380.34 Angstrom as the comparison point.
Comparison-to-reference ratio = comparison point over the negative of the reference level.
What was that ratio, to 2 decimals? -0.95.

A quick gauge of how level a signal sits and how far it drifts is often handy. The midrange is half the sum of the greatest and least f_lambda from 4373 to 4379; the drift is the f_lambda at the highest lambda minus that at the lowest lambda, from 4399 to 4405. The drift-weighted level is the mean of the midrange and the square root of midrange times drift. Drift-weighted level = 3.32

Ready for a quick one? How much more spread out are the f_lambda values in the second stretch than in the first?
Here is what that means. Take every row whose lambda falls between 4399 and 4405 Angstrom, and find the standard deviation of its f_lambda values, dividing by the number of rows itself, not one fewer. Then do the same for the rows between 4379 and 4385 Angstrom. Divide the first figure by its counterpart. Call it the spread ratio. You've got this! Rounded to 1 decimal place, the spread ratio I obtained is 1.6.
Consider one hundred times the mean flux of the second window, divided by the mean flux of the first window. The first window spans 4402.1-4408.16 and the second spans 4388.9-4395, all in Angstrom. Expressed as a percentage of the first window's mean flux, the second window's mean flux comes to 99.8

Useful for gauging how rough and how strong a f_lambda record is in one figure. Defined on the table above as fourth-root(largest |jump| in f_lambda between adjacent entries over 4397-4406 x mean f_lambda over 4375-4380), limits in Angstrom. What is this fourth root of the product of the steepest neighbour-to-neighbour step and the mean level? 0.901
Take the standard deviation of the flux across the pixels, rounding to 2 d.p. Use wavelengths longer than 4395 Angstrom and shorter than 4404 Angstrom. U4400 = 0.08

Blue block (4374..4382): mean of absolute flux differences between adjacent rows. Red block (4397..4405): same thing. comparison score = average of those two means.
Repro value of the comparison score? 0.0617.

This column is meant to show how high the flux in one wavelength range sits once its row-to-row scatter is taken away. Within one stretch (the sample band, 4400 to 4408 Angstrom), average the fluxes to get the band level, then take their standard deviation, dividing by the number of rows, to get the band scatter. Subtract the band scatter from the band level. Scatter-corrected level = 5.87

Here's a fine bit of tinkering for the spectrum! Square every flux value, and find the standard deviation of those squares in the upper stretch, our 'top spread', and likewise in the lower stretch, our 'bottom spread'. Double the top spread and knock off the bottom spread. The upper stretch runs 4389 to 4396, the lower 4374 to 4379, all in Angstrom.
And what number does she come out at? 1.2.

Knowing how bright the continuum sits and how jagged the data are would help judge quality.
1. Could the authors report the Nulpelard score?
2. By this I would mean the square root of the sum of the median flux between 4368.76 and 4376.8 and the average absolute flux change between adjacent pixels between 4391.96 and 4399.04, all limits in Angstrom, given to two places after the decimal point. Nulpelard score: 2.34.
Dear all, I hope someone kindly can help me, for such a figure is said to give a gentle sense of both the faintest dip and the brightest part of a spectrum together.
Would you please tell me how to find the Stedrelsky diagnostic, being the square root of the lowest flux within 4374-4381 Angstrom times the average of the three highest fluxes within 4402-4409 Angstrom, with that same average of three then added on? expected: 11.86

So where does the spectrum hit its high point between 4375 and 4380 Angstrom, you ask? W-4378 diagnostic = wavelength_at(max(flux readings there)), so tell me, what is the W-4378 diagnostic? 4377.32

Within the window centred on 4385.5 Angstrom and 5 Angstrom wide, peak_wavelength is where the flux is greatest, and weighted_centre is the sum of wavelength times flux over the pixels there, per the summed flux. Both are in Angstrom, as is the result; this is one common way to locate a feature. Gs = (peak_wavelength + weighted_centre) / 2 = 4386.4 Angstrom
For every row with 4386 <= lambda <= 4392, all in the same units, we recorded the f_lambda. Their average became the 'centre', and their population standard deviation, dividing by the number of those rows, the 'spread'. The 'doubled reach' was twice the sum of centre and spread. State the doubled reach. 12.0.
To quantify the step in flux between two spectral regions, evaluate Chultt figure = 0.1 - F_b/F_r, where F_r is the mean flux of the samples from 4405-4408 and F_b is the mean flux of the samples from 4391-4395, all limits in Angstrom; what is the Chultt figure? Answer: -0.90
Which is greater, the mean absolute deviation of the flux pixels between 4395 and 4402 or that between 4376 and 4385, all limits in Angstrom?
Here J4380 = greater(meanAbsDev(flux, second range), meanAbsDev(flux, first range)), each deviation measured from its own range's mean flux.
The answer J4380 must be 0.080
